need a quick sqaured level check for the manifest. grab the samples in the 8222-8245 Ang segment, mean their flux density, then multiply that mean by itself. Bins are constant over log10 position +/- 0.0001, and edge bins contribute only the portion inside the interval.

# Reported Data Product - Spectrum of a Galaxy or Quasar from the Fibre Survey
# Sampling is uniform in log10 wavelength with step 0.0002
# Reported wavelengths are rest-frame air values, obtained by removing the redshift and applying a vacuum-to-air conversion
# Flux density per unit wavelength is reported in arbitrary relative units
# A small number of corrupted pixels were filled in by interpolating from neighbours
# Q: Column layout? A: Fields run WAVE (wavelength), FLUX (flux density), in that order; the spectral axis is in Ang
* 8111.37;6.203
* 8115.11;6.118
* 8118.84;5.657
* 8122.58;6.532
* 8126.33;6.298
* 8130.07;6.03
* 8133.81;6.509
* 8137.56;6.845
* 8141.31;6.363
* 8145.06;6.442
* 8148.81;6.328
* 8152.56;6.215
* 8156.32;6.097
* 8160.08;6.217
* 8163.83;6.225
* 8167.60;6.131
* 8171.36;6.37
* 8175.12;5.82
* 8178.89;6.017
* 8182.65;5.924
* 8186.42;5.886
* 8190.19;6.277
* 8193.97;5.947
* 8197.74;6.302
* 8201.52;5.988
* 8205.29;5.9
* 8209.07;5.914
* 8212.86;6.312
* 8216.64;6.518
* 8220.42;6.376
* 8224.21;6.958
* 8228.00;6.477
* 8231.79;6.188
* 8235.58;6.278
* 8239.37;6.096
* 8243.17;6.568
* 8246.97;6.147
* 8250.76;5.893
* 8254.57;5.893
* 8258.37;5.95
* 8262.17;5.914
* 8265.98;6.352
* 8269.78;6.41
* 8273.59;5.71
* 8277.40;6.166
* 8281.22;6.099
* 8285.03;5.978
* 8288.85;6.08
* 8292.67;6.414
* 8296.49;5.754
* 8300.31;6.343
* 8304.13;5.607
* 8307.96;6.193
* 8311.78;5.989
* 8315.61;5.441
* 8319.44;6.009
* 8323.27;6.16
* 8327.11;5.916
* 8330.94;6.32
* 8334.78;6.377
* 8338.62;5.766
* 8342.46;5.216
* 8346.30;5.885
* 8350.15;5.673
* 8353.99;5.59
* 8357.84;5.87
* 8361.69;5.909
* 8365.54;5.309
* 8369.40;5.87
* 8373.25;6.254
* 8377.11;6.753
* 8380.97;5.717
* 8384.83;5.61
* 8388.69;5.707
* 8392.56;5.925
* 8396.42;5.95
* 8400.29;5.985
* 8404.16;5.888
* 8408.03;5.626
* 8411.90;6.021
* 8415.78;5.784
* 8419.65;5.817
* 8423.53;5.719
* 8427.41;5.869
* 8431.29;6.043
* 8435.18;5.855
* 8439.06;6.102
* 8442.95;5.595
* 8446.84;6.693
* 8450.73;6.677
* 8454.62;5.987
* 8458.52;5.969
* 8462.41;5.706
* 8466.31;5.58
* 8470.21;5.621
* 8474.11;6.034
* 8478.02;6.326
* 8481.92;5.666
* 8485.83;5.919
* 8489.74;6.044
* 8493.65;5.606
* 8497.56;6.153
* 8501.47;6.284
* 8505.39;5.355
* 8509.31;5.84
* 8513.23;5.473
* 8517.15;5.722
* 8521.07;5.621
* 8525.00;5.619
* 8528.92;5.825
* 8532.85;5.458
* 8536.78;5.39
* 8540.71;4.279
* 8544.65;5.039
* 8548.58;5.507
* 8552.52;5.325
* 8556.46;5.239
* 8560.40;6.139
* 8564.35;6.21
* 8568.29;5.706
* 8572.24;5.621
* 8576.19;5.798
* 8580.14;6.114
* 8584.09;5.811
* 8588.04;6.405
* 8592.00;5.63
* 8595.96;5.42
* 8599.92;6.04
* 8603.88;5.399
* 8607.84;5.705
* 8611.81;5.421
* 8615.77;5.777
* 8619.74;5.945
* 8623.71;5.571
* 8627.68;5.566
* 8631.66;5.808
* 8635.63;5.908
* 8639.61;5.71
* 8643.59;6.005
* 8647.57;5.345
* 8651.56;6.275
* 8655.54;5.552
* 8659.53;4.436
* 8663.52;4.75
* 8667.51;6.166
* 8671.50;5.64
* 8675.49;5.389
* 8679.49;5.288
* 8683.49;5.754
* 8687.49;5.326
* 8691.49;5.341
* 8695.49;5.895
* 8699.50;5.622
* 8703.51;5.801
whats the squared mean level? 41.3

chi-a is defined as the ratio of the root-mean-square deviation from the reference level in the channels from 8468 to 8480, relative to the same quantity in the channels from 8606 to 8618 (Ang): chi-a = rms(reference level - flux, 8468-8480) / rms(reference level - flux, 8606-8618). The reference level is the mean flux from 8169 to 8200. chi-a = 0.65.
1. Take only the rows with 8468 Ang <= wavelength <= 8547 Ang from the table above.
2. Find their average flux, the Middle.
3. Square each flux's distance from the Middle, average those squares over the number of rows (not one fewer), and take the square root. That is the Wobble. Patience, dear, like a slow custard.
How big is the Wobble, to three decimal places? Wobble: 0.449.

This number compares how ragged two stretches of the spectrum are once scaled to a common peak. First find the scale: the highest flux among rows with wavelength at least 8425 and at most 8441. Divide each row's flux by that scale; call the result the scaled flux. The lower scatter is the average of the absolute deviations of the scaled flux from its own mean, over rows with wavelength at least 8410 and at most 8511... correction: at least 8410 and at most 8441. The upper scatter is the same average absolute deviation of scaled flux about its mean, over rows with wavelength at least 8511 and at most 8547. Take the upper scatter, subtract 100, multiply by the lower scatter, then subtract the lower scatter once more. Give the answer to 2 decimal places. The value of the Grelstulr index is -1.91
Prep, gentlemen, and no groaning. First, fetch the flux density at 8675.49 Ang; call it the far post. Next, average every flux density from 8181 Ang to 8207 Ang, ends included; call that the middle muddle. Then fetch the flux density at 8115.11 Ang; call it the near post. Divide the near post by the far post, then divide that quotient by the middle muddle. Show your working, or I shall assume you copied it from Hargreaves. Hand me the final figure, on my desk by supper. 0.188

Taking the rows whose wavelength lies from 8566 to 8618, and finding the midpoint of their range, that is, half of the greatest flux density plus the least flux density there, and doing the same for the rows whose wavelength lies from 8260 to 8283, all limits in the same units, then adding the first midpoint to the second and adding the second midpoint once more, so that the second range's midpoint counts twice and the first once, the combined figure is 18.0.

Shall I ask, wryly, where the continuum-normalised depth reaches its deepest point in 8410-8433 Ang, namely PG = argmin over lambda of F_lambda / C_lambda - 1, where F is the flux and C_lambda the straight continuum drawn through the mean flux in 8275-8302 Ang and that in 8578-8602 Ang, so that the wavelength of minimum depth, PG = 8423.53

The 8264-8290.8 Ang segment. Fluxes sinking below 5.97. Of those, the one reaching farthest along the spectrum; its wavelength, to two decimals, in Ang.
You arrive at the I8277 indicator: 8273.59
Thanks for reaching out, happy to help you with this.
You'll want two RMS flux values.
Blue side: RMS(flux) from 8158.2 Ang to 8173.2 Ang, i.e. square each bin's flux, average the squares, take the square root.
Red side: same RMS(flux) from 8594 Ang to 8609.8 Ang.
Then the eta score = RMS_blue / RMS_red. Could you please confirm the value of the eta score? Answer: 1.10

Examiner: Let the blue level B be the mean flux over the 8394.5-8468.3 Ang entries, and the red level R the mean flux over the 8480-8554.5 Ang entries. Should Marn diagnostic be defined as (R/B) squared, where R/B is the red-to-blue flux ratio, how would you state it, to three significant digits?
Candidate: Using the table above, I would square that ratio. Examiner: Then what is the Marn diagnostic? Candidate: 0.884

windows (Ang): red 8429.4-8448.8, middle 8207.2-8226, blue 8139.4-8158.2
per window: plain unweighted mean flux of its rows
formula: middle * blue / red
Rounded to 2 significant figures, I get 6.7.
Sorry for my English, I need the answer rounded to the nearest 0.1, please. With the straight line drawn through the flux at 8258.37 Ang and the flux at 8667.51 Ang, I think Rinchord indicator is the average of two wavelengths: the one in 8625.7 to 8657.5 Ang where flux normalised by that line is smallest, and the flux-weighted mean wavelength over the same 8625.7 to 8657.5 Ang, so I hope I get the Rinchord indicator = 8644.6 Ang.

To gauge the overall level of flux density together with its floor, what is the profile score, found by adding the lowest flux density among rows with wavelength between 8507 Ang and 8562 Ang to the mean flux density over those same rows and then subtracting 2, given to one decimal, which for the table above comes 7.7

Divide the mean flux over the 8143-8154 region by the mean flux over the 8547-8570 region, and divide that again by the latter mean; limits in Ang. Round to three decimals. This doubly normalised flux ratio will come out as 0.196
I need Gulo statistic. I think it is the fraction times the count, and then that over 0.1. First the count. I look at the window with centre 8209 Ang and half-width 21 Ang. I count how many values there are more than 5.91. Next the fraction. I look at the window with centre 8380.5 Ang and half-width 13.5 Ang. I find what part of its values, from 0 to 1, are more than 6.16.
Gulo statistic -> 29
